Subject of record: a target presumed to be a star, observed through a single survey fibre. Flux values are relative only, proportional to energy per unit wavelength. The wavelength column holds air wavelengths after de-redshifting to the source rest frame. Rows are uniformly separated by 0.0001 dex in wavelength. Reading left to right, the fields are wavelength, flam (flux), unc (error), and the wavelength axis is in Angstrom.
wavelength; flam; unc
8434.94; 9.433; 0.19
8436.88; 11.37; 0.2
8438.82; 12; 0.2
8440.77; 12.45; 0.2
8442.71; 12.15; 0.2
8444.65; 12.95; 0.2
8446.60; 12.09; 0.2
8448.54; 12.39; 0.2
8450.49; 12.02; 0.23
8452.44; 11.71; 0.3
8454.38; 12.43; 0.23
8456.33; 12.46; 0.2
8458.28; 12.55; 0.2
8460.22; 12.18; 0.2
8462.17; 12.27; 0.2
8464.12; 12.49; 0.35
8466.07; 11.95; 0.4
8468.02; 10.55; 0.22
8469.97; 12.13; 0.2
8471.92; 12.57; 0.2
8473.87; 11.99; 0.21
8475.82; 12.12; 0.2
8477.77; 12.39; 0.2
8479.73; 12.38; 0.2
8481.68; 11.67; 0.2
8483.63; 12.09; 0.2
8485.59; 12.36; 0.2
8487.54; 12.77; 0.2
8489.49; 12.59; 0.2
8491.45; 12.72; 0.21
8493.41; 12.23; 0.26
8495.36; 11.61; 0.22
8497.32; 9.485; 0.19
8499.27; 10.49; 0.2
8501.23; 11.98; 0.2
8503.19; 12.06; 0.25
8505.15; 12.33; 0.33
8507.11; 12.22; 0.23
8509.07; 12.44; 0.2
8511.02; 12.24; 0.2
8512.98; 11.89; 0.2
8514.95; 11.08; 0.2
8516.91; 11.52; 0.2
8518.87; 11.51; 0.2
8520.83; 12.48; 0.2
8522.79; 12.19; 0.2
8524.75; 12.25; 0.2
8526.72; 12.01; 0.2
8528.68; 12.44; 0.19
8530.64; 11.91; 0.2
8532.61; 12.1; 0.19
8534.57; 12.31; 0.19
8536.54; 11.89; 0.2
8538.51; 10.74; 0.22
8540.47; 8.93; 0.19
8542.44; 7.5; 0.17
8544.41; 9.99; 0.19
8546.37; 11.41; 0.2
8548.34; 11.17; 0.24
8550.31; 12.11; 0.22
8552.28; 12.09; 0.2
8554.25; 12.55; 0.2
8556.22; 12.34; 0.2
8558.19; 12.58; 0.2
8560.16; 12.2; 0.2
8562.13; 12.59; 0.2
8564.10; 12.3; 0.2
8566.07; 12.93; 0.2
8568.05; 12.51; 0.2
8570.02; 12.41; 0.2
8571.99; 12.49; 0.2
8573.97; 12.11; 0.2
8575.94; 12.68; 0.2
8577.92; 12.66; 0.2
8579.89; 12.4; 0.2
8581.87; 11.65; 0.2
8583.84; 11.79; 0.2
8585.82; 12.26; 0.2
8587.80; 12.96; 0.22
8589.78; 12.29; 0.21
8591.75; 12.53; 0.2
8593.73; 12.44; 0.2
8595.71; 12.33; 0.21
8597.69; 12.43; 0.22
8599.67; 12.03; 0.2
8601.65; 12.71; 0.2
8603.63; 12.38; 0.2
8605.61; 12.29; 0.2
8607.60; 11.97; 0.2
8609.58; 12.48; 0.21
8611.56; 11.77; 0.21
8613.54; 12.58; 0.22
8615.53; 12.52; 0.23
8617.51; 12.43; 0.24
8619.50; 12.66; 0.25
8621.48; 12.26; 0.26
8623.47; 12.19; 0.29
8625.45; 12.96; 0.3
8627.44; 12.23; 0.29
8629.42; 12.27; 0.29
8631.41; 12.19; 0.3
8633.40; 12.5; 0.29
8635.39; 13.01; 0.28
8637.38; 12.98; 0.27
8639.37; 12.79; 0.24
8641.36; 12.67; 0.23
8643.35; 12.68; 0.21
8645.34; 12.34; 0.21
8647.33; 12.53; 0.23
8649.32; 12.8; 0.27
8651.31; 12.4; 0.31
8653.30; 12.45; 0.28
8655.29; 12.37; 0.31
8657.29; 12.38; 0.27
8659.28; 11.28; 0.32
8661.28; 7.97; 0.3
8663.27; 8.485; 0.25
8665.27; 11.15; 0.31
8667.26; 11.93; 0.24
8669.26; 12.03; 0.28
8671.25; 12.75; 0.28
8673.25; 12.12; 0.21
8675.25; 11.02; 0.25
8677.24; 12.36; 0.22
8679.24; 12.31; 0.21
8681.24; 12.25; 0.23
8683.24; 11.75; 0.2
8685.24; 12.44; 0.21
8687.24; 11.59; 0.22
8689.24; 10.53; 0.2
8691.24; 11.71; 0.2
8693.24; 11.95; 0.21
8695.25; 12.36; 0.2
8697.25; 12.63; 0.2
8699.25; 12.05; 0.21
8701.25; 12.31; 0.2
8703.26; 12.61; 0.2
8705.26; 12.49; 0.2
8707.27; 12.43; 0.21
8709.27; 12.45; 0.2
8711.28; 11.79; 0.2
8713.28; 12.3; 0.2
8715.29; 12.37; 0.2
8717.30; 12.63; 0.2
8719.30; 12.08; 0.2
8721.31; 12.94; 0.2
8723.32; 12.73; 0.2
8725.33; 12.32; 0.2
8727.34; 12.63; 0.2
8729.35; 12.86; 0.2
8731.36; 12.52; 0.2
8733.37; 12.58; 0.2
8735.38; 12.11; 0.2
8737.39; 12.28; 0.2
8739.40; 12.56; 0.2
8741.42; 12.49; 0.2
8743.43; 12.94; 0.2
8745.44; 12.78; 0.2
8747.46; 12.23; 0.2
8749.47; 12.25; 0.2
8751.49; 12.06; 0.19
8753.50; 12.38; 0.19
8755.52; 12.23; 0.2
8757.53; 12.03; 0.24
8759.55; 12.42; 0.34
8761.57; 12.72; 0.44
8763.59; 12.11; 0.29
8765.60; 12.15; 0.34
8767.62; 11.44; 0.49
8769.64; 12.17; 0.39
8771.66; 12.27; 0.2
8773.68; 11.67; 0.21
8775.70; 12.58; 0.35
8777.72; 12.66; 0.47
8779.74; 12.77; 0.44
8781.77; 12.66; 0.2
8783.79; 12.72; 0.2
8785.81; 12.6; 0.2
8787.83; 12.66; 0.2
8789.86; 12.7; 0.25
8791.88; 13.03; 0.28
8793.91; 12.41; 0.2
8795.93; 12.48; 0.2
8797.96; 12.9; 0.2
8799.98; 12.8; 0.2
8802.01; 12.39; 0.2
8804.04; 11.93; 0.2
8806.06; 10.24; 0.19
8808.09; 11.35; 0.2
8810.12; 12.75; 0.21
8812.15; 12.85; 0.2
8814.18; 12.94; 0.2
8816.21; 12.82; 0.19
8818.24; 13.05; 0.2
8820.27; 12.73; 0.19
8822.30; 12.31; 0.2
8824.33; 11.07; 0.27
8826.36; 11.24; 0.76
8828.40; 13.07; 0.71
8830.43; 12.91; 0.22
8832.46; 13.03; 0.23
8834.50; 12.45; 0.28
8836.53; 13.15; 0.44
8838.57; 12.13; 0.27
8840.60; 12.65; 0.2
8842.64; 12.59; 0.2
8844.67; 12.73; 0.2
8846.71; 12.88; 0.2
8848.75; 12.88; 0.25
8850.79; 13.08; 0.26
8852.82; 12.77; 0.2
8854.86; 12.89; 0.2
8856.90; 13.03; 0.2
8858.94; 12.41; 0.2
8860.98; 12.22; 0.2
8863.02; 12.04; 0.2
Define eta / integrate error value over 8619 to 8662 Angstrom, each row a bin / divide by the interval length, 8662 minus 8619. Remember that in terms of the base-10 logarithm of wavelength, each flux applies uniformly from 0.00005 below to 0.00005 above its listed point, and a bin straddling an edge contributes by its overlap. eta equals 0.273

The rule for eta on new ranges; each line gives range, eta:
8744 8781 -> 0.297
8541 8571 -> 0.201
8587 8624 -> 0.219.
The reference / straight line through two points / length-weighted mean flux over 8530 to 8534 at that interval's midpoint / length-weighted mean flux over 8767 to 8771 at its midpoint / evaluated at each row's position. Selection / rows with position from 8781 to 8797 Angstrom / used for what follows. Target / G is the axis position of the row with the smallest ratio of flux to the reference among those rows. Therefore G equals 8793.91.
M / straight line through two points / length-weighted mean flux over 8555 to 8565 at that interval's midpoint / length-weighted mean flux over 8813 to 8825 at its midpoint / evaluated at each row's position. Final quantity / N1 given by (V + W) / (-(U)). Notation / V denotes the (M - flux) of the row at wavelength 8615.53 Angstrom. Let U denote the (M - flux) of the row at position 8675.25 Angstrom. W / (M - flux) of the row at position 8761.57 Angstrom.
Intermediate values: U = 1.4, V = -0.1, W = -0.21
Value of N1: 0.2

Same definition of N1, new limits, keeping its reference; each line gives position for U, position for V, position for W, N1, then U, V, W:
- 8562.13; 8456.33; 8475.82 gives 0.9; -0.2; -0.1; 0.25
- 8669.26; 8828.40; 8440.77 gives 1.4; 0.4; -0.5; -0.10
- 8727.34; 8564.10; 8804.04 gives 5.1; -0.1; 0.1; 0.60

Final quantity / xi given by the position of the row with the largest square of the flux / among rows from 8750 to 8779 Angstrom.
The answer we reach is 8761.57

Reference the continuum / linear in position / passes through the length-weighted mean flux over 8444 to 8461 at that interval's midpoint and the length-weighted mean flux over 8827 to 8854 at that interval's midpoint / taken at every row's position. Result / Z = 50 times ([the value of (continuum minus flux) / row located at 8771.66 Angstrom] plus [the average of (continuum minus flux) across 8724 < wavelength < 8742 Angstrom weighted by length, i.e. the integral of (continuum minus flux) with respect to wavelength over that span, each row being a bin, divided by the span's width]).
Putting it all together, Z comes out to 29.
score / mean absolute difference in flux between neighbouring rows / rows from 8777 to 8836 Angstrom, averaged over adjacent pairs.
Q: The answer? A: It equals 0.45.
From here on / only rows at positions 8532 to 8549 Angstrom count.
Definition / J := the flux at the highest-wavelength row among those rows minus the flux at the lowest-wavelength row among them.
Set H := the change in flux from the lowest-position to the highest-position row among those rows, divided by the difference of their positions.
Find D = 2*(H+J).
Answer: -2.0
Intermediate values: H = -0.06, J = -0.9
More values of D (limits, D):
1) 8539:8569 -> 7.4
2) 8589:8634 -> 0.4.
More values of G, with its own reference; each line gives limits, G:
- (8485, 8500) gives 8497.32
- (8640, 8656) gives 8645.34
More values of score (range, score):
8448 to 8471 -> 0.52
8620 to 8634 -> 0.33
